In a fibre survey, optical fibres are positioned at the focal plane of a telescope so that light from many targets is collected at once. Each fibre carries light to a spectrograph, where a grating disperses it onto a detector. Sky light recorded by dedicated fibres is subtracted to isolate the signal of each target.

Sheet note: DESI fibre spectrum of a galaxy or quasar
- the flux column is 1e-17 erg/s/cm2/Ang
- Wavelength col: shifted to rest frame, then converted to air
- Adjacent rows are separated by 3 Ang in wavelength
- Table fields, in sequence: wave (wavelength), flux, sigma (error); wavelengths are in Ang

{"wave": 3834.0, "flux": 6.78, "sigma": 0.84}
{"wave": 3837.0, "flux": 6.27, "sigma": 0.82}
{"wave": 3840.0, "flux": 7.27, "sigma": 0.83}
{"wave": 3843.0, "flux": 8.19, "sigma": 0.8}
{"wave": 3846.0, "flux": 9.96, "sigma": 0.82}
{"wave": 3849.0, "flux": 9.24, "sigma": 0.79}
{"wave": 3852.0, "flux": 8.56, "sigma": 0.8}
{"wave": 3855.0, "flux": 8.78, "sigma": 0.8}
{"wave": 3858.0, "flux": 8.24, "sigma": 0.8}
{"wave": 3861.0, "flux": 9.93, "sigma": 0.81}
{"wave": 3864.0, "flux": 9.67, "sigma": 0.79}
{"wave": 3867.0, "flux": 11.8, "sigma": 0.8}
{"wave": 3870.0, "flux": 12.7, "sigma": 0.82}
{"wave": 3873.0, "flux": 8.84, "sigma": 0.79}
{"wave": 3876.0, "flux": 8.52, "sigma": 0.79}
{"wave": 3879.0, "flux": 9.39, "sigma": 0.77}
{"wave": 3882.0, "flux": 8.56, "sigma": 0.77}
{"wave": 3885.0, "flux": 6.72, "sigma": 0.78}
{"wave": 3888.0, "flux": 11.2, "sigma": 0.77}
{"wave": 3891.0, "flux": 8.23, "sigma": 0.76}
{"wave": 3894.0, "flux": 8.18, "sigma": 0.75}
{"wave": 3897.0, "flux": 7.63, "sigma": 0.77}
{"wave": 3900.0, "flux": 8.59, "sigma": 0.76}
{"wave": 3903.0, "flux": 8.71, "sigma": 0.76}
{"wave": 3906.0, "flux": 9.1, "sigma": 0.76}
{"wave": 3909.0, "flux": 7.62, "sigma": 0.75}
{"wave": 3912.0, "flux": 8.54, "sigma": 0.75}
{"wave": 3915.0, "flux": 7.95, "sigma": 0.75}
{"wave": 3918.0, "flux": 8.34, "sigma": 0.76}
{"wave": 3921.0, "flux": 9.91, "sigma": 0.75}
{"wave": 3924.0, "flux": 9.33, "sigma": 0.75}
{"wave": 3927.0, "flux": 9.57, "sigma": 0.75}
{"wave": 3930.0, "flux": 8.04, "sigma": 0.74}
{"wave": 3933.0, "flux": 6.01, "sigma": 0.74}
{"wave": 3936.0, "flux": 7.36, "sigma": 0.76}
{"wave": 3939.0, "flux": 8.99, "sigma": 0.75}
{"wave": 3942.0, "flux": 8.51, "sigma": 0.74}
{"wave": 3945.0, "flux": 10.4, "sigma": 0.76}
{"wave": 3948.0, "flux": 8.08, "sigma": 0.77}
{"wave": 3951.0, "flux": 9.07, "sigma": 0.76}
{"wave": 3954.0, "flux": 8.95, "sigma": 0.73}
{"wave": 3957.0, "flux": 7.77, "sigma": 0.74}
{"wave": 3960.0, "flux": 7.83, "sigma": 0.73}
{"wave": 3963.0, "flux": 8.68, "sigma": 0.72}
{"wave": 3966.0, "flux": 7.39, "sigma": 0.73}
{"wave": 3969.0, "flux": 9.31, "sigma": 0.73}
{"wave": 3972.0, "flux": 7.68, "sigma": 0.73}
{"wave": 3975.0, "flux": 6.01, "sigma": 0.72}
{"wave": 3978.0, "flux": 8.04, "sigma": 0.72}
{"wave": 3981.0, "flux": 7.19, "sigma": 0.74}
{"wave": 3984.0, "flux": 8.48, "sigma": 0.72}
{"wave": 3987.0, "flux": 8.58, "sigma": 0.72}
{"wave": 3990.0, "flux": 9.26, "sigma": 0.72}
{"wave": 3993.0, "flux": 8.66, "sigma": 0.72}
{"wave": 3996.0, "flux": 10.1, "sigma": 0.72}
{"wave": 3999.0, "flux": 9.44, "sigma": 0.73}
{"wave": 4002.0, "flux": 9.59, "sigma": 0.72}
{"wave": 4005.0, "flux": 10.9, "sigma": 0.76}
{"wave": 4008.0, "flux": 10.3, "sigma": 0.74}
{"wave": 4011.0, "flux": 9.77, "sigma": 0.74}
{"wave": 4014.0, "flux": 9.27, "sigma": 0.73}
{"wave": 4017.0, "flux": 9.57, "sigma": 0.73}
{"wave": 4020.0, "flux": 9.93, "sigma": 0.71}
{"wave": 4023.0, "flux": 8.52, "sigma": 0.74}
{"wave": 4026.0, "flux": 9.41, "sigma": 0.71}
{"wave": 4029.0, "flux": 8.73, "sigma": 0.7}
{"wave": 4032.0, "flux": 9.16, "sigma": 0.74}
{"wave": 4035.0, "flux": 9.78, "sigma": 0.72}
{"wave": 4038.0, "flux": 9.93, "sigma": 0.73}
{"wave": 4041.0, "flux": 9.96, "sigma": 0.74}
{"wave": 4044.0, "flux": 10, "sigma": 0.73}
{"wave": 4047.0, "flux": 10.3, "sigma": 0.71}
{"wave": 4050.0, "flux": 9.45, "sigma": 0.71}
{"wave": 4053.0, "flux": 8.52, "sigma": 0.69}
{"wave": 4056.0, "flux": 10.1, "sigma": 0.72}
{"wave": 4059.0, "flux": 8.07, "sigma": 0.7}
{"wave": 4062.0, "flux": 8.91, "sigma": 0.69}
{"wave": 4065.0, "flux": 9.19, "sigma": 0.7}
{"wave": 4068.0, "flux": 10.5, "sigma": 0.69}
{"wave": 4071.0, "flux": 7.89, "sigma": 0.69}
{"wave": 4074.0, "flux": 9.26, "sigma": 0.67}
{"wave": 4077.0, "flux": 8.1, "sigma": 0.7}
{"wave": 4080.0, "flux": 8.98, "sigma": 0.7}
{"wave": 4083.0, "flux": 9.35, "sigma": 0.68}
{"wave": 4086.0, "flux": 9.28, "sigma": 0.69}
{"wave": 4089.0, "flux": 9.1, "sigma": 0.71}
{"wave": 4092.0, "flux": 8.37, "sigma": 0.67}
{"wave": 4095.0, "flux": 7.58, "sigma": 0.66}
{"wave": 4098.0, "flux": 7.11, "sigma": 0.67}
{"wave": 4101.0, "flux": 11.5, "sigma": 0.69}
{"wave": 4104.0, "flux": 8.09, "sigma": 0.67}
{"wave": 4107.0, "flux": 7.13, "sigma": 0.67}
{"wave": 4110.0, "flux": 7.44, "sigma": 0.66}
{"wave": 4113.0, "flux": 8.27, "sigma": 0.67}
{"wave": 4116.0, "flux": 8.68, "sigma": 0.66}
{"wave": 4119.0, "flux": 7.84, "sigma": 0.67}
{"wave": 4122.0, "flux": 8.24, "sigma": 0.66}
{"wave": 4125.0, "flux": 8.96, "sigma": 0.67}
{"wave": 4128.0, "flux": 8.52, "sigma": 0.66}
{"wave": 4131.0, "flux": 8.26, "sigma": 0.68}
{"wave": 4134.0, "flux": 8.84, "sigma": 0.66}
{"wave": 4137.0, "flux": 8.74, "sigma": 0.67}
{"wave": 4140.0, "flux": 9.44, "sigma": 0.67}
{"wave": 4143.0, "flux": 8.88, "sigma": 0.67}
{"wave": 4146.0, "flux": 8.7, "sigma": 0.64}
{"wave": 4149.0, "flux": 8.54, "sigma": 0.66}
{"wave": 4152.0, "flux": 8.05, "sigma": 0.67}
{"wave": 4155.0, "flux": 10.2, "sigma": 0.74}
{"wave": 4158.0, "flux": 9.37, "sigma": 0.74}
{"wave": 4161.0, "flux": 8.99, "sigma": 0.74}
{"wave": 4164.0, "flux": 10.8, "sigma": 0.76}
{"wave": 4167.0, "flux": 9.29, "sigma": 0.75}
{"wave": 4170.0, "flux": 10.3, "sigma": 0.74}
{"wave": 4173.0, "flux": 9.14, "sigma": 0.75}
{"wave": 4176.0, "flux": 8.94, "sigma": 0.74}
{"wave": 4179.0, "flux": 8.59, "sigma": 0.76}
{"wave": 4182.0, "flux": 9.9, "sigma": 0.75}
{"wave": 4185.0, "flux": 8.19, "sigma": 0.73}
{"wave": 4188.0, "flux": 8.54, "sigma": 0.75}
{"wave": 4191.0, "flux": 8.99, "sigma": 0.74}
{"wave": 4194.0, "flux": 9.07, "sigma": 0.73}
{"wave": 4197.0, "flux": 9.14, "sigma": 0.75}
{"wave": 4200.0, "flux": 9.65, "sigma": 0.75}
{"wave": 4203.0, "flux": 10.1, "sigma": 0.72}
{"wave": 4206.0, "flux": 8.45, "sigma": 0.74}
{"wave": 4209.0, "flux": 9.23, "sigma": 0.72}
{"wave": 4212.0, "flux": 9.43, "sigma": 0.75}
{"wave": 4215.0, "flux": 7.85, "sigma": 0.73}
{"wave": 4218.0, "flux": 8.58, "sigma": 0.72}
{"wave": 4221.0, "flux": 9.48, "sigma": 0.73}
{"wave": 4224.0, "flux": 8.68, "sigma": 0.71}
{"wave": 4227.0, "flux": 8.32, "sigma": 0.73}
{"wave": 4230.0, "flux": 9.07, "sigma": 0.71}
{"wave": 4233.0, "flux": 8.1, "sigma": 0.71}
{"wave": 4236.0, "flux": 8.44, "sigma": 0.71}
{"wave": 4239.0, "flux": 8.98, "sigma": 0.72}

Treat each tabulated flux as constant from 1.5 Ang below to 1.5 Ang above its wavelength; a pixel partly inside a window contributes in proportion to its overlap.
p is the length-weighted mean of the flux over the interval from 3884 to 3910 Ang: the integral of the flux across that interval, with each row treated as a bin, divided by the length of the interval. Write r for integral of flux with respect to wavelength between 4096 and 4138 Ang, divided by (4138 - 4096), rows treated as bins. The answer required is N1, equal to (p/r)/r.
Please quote 0.121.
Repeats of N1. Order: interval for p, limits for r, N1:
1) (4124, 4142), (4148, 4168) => 0.101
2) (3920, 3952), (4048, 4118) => 0.113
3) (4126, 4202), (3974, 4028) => 0.110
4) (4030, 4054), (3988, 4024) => 0.104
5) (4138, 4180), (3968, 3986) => 0.153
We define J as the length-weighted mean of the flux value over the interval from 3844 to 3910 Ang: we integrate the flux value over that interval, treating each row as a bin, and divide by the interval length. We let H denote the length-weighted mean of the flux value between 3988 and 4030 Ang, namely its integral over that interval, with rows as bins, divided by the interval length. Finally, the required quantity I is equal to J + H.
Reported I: 18.6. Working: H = 9.5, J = 9.10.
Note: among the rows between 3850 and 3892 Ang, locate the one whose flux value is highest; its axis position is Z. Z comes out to 3870.0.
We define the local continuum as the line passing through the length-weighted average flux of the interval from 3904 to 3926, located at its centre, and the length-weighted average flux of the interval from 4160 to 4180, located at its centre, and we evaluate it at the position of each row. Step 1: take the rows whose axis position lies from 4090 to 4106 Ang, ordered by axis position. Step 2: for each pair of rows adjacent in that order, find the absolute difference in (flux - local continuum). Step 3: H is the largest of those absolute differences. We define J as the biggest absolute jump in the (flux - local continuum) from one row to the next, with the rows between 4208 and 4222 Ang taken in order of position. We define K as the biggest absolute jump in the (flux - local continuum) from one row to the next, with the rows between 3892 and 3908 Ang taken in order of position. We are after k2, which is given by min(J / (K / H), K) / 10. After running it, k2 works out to 0.10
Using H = 4.4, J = 1.6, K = 1.0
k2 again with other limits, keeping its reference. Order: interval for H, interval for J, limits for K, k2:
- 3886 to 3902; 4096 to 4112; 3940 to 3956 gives 0.23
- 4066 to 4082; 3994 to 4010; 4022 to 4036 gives 0.09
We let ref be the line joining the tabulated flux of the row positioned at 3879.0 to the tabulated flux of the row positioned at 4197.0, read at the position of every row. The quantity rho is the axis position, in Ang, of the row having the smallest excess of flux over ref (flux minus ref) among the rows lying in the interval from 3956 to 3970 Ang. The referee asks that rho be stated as 3966.0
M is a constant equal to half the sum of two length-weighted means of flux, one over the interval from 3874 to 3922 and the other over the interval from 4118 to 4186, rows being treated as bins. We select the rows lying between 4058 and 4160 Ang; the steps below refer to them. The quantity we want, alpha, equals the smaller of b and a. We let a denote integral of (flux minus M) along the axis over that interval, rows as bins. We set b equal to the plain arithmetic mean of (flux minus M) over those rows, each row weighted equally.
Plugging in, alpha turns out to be -9.2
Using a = -9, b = -0.10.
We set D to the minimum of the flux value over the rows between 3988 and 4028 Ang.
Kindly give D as 8.52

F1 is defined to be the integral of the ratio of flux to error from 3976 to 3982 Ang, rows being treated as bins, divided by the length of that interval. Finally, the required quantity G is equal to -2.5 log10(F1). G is -2.53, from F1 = 10.3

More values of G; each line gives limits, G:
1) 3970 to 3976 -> -2.48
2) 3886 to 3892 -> -2.74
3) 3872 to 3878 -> -2.61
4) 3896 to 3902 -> -2.58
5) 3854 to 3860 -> -2.58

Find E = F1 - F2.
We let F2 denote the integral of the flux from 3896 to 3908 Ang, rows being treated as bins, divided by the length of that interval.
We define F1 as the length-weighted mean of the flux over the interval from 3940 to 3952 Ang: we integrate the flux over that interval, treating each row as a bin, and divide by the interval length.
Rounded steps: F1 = 9.01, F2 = 8.5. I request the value 0.50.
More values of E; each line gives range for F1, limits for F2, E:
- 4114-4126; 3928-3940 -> 0.78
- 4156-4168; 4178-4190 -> 0.83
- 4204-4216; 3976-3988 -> 0.87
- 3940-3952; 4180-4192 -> 0.12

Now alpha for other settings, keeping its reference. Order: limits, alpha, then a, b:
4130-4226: 0.3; 28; 0.29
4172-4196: 0.1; 3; 0.14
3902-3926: -1.9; -2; -0.10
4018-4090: 0.5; 35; 0.48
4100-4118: -6.6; -7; -0.26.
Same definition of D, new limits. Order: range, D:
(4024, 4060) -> 8.07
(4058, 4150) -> 7.11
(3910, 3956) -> 6.01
